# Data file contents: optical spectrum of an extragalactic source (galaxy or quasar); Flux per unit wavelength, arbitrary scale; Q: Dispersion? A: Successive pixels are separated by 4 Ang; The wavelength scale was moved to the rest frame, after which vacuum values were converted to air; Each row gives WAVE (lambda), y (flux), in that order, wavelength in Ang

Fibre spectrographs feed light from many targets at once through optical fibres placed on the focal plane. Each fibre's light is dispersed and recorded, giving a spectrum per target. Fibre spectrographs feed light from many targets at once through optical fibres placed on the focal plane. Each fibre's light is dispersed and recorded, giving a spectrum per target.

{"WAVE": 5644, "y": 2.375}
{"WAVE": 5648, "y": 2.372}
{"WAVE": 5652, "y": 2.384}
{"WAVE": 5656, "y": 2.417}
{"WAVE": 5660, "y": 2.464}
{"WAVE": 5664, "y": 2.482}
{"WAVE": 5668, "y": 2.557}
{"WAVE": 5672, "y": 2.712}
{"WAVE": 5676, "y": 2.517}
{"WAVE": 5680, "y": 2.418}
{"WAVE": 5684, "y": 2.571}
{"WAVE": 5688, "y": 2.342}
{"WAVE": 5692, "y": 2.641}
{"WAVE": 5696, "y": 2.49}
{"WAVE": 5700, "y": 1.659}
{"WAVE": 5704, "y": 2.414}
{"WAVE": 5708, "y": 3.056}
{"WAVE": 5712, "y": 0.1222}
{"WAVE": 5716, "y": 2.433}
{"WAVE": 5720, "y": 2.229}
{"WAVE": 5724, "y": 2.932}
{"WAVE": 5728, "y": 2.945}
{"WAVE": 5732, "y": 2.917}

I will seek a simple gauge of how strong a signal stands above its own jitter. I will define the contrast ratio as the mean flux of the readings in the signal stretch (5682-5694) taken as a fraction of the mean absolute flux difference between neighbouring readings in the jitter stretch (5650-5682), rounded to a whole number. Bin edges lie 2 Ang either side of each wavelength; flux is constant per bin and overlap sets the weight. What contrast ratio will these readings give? 28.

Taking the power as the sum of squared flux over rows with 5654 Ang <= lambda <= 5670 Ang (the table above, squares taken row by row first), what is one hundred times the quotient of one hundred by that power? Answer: 406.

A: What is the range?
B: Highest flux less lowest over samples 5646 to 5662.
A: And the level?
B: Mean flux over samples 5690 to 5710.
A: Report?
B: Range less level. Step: -2.36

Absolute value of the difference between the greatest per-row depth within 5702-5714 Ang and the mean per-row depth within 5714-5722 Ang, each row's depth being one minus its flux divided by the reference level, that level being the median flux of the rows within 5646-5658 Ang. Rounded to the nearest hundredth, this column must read 0.93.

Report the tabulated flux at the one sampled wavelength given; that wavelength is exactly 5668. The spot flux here 2.557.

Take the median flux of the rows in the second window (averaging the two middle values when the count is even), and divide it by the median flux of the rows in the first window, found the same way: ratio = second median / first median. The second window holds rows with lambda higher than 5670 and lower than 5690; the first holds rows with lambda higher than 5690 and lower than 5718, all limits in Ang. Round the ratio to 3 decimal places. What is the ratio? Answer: 1.035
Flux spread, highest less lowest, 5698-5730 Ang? 2.9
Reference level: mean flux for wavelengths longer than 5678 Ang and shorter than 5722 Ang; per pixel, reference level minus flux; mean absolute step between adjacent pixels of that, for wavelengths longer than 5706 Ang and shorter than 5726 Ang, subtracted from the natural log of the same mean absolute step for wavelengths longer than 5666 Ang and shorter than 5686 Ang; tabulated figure -3.4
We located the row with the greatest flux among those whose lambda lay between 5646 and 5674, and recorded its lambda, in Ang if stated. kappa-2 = 5672 Ang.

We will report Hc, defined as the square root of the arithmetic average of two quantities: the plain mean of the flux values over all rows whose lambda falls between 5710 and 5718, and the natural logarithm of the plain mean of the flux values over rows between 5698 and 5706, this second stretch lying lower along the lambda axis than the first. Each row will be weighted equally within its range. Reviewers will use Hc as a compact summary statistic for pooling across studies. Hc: 1.00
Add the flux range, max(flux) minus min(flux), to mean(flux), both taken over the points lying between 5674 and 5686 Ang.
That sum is 2.7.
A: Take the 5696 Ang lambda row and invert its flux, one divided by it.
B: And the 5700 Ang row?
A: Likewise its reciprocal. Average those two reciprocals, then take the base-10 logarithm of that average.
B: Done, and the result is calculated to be -0.299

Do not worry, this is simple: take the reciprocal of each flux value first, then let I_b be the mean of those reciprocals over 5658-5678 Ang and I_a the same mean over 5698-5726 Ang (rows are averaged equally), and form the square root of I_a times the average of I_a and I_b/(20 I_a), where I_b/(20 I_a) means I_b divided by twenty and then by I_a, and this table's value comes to 1.1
